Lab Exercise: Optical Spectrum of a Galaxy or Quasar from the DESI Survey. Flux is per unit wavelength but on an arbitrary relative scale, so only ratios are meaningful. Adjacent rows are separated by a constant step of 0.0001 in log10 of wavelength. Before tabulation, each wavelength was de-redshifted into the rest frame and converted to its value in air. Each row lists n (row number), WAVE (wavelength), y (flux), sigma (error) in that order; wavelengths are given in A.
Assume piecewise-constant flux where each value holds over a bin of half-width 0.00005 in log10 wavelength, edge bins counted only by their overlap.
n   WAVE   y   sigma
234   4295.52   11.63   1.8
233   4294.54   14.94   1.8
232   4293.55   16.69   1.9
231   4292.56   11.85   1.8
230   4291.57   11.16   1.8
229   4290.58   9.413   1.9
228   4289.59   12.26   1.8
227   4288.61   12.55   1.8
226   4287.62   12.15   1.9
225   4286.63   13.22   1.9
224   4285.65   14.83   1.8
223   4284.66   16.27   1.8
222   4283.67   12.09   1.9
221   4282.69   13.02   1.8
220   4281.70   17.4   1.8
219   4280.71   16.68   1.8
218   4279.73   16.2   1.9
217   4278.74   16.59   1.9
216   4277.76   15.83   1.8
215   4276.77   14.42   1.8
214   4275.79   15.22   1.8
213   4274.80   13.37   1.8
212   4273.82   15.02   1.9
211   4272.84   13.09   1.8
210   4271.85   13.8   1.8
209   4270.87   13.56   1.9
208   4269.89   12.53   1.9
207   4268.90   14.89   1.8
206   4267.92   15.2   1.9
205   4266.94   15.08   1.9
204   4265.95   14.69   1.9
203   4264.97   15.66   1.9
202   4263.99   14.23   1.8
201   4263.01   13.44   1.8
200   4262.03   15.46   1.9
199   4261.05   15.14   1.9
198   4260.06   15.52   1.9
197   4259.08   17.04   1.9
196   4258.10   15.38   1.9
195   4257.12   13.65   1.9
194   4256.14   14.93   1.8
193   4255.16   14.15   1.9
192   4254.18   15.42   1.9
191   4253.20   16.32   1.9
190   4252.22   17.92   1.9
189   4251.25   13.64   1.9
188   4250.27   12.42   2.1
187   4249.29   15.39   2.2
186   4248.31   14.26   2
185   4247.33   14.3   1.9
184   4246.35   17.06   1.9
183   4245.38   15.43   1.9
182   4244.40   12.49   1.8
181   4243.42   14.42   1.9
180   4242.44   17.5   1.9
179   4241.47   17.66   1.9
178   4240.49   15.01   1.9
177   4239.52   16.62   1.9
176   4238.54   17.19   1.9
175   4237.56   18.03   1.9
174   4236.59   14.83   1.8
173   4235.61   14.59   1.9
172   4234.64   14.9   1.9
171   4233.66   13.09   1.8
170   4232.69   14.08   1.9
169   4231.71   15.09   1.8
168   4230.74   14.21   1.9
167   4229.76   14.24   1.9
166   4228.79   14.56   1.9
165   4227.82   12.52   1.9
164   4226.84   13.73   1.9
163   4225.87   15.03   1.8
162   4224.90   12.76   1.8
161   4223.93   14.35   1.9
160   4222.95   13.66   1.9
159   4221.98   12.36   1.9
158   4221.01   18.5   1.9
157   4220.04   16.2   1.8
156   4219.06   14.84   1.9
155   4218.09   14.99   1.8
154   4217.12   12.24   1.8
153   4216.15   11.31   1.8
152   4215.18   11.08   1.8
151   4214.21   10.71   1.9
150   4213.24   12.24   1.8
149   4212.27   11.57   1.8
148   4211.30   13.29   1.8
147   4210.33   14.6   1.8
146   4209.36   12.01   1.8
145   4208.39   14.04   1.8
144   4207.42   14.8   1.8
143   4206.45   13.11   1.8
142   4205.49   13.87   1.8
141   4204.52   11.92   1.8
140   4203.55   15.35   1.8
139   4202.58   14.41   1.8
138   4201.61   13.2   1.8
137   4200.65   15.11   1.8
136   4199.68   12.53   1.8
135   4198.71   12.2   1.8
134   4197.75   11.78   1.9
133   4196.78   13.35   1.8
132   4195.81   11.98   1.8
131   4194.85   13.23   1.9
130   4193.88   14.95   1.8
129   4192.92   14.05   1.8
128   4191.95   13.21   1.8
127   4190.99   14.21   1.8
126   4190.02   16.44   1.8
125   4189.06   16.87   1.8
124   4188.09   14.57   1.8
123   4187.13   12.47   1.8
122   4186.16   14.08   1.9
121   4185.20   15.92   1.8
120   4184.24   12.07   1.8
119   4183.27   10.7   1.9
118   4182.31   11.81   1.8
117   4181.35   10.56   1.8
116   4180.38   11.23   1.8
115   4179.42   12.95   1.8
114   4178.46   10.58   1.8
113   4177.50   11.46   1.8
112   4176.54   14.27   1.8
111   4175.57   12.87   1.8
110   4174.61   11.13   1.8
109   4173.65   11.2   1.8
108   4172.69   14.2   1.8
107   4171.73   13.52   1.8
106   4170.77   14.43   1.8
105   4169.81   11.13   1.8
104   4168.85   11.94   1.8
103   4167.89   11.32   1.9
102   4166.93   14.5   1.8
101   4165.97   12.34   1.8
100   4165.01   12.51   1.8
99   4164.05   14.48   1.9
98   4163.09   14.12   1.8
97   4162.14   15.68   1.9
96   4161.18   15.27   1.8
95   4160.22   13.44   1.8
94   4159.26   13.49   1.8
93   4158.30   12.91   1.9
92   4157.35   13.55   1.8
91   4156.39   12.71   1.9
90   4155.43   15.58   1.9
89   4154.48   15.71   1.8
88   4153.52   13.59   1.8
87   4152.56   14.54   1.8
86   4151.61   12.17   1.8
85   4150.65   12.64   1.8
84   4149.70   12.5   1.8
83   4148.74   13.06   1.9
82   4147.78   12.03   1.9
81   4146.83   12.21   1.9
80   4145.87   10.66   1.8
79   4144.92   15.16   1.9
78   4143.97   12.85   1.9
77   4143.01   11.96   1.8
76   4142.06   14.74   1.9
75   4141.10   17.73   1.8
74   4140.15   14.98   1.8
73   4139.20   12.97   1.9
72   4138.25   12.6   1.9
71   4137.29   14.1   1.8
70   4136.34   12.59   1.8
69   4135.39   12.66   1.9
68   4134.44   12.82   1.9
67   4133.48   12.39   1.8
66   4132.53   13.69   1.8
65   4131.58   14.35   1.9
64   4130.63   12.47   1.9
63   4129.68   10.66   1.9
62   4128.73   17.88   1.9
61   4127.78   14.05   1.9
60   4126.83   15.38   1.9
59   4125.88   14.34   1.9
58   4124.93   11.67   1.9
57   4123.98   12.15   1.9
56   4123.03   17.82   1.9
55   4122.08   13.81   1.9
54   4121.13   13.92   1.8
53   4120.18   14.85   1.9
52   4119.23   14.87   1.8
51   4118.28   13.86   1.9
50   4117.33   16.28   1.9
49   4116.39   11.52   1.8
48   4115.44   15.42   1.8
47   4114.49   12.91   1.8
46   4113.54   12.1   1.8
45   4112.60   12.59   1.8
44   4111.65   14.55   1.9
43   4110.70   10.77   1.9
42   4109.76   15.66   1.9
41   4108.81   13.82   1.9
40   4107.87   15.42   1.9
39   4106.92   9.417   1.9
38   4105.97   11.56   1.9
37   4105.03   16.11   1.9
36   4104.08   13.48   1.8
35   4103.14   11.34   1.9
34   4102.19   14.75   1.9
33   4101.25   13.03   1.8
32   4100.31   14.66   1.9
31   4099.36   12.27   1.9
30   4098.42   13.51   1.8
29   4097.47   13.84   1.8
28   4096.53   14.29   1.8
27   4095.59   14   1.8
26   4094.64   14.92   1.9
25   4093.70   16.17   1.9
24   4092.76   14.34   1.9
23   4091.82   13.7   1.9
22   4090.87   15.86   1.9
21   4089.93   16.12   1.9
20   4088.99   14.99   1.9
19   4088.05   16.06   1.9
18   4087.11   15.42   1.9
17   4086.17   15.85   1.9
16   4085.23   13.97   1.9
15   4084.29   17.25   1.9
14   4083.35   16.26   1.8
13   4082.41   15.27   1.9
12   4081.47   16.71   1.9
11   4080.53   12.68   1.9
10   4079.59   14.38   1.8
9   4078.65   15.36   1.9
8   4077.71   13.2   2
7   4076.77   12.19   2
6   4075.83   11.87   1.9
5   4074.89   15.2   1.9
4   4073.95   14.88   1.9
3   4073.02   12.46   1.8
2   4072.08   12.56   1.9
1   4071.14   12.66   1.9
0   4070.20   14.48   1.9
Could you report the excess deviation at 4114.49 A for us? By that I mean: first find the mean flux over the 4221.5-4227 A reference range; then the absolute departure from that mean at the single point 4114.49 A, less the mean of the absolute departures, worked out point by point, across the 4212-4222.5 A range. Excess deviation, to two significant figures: -1.4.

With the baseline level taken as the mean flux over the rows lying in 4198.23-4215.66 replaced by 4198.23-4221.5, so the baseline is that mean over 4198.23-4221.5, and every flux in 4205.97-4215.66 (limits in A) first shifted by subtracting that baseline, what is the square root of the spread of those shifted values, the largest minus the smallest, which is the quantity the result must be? 2.02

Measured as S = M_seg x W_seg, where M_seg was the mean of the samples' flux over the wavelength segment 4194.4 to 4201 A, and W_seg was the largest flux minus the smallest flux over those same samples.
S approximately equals 43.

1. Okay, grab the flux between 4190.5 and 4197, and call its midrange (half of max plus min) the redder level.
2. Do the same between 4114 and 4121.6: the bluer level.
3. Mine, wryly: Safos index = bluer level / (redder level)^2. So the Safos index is 0.077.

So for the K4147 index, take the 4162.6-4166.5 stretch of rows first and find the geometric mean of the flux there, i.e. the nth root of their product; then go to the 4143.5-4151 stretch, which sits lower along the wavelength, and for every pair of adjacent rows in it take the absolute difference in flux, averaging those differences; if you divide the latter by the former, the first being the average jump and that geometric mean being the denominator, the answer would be 0.11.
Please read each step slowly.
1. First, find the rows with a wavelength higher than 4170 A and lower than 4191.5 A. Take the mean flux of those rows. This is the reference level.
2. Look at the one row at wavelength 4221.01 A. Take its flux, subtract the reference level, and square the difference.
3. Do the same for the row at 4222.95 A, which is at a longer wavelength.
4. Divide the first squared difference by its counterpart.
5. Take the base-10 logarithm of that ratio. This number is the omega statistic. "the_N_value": 1.9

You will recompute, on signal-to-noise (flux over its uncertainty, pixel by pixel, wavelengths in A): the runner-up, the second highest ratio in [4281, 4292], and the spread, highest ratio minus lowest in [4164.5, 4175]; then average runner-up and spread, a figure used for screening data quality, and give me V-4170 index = 5.57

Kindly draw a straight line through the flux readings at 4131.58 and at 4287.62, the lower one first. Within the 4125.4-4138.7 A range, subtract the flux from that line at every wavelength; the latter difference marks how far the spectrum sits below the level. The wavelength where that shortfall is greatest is 4129.68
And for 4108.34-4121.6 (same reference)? 4110.70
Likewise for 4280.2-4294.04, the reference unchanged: 4290.58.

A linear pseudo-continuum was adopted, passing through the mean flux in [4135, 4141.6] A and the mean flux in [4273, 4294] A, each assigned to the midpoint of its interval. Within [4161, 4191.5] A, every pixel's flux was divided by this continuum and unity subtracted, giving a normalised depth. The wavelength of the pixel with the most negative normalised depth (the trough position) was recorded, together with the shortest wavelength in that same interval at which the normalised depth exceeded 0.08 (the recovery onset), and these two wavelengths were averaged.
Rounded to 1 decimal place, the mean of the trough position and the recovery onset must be 4171.3 A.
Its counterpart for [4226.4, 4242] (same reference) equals 4232.7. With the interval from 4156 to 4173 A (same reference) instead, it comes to 4165.5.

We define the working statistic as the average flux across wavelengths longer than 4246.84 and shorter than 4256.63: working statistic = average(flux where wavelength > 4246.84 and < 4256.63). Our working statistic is 14.88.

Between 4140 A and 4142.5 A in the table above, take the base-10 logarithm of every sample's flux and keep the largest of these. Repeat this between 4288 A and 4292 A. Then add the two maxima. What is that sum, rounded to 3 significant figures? 2.35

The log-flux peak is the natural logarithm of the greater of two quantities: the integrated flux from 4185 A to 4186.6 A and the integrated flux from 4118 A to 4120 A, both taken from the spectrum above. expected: 3.36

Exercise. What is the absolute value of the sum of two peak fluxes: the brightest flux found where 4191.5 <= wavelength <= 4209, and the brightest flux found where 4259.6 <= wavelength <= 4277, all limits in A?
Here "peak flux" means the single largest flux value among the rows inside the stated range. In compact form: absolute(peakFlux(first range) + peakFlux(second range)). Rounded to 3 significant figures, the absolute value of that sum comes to 31.0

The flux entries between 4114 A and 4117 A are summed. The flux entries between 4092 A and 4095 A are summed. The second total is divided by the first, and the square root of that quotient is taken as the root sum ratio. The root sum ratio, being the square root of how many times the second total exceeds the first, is 1.07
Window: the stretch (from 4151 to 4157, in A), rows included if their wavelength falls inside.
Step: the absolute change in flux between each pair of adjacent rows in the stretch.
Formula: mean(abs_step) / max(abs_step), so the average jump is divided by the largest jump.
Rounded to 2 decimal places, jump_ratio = 0.59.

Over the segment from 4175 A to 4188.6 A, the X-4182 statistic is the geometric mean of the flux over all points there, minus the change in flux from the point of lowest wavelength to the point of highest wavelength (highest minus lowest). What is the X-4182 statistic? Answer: 10.7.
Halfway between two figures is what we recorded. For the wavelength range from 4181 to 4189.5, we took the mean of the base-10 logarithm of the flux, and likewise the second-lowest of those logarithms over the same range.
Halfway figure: 1.07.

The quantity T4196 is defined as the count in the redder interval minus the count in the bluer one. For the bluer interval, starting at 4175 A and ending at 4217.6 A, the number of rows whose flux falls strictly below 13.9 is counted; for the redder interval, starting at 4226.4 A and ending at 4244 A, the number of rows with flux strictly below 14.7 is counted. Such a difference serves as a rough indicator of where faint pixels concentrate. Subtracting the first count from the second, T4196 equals -20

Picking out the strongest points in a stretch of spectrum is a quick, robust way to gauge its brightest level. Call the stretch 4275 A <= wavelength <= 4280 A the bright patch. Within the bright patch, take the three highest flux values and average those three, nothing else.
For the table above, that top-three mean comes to 16.2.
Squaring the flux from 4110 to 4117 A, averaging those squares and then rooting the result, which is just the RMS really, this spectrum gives 12.9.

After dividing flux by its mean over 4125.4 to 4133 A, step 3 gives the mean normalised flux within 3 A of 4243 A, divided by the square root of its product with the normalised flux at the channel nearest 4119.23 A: 1.02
